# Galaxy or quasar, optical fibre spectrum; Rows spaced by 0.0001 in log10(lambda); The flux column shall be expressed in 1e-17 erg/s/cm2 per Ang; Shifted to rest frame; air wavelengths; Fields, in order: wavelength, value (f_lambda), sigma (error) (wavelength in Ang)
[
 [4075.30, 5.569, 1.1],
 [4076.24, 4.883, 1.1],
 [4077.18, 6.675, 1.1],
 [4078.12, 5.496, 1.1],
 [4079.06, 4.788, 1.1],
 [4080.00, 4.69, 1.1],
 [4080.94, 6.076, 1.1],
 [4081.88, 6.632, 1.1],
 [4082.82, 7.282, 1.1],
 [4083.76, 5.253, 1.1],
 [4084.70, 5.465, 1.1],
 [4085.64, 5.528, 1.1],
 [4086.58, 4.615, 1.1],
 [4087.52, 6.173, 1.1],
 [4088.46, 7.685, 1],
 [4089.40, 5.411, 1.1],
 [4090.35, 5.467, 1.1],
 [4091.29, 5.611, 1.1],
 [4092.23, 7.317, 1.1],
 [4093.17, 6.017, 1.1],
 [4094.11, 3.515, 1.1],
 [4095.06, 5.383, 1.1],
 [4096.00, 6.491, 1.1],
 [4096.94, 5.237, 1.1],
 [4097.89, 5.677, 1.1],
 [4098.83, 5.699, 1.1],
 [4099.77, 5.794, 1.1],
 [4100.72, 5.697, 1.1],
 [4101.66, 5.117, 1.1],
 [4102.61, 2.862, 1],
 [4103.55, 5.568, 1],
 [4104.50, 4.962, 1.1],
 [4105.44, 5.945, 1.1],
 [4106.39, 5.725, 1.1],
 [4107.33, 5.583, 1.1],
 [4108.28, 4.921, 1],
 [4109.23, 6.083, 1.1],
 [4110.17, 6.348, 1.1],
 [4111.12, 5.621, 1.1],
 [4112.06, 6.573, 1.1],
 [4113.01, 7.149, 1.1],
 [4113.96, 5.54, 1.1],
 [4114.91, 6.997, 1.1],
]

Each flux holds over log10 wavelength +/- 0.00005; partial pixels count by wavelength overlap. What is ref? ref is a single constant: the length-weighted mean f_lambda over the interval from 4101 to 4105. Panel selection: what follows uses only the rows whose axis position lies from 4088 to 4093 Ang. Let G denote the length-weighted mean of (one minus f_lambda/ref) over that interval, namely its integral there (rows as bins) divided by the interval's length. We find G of -0.34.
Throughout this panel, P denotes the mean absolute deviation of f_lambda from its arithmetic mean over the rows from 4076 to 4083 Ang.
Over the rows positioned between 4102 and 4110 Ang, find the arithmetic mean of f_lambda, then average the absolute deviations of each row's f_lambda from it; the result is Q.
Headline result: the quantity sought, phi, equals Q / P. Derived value 0.84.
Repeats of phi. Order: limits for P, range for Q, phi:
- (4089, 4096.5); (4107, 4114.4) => 0.78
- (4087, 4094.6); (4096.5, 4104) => 0.68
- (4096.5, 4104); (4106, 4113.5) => 0.88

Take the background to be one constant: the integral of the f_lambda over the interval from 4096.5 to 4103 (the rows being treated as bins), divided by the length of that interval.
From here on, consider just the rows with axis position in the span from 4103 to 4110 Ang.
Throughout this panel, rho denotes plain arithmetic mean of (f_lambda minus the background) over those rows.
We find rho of 0.36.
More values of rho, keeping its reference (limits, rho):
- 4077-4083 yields 0.77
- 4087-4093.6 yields 1.06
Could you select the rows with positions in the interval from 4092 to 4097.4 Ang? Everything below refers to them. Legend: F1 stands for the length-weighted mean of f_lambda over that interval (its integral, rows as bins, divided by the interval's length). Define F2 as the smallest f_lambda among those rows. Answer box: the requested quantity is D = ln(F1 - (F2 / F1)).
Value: 1.60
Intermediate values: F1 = 5.6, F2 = 3.515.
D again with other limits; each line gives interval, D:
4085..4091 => 1.61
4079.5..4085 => 1.63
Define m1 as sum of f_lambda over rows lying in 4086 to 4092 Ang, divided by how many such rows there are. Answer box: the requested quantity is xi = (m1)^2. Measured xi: 34.0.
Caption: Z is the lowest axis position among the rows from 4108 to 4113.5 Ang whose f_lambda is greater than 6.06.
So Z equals 4109.23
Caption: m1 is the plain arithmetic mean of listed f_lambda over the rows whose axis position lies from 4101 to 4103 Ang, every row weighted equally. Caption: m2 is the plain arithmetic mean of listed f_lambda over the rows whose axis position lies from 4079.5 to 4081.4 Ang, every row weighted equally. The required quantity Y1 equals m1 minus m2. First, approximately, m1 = 4.0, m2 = 5.38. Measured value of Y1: -1.4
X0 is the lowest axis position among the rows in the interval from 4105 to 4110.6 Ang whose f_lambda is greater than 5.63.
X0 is 4105.44 Ang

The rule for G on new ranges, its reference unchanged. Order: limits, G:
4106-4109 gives -0.16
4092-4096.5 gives -0.21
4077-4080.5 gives -0.13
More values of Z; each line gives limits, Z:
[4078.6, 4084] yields 4080.94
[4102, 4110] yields 4109.23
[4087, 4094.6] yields 4087.52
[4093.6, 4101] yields 4096.00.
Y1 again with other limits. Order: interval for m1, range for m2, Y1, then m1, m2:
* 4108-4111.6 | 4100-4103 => 1.2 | 5.7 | 4.56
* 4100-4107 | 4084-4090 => -0.7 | 5.1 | 5.81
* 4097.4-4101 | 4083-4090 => 0.0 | 5.7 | 5.73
